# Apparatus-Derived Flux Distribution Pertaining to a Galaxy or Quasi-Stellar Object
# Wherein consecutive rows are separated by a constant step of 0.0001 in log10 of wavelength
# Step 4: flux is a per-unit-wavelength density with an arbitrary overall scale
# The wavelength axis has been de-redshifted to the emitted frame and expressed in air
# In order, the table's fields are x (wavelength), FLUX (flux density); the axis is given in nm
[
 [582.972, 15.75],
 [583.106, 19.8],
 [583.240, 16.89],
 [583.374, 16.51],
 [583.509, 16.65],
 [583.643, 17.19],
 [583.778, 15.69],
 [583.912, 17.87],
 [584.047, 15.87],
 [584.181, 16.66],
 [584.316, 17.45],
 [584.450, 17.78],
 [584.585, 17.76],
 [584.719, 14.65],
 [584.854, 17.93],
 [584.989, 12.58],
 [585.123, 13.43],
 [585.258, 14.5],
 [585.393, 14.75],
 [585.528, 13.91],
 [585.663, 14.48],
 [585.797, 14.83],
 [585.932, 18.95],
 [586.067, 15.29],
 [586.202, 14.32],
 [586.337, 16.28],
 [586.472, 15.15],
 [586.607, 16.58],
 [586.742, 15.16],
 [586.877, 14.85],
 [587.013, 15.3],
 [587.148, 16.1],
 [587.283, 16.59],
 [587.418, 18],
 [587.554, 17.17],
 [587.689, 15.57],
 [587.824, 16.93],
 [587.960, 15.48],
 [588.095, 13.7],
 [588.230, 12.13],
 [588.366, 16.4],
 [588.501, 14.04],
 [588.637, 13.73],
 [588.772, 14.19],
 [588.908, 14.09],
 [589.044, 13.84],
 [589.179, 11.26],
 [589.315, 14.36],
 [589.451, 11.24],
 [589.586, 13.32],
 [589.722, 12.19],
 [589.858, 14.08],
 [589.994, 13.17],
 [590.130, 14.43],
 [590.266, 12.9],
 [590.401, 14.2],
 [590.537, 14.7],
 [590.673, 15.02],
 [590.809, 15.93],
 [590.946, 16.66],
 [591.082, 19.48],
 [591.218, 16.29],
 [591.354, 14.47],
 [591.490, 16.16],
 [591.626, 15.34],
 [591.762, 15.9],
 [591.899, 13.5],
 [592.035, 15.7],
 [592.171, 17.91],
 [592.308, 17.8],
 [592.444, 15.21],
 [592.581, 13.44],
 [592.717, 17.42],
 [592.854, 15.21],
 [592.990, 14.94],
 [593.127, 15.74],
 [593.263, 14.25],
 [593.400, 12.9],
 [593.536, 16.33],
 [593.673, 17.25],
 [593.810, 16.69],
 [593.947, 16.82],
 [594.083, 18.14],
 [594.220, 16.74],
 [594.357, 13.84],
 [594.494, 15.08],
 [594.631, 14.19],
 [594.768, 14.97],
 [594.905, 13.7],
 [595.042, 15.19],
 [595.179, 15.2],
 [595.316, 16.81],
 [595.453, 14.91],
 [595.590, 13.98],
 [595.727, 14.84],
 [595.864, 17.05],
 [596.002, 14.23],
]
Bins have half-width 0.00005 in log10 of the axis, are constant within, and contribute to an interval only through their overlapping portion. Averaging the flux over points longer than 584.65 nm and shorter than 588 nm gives 15.6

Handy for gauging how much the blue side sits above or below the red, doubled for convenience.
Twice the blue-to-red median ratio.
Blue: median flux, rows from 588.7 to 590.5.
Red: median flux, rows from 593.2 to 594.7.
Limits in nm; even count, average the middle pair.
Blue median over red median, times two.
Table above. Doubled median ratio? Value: 1.70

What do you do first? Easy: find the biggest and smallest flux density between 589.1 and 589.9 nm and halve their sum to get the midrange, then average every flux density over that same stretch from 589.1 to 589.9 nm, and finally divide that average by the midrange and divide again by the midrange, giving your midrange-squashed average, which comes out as 0.078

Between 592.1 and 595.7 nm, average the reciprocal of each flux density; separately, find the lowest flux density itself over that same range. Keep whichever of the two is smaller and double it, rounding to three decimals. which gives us 0.130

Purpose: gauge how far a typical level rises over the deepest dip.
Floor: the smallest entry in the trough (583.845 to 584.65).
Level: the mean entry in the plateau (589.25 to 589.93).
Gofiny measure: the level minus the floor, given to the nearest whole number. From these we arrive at -3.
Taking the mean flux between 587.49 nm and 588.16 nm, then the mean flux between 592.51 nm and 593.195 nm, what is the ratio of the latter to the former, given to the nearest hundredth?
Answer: 0.97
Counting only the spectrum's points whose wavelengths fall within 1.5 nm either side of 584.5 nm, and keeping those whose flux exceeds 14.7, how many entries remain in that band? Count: 16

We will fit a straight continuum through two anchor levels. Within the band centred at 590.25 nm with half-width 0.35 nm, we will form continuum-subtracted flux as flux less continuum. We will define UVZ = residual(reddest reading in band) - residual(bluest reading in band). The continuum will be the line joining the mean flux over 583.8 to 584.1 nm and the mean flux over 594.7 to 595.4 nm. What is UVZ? 2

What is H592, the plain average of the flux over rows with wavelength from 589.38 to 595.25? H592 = 15.2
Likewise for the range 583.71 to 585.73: 15.7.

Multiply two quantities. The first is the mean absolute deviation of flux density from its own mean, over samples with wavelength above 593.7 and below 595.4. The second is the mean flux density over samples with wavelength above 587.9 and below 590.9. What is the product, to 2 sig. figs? 16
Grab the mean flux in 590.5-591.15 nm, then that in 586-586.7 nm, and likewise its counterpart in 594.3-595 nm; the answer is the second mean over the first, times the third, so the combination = 13.6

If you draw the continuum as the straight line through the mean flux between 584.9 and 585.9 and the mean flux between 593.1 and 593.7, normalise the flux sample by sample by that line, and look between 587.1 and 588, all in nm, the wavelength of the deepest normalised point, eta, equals 587.960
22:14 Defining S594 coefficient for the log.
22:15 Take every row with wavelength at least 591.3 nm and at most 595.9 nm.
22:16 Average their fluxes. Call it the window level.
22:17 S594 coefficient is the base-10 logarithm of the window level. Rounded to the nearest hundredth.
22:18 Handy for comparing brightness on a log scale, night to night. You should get 1.19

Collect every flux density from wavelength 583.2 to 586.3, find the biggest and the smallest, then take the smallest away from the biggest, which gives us 6.4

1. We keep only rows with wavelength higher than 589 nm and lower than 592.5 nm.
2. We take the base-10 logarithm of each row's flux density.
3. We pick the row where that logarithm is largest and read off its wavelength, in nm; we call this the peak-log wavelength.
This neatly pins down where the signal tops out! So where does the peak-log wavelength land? 591.082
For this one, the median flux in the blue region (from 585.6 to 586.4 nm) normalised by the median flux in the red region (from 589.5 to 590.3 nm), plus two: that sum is 3.14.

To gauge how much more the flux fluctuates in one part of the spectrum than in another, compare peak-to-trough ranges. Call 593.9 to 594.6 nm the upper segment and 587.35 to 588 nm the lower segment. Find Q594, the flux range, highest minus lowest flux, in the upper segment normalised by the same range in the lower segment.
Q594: 1.7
